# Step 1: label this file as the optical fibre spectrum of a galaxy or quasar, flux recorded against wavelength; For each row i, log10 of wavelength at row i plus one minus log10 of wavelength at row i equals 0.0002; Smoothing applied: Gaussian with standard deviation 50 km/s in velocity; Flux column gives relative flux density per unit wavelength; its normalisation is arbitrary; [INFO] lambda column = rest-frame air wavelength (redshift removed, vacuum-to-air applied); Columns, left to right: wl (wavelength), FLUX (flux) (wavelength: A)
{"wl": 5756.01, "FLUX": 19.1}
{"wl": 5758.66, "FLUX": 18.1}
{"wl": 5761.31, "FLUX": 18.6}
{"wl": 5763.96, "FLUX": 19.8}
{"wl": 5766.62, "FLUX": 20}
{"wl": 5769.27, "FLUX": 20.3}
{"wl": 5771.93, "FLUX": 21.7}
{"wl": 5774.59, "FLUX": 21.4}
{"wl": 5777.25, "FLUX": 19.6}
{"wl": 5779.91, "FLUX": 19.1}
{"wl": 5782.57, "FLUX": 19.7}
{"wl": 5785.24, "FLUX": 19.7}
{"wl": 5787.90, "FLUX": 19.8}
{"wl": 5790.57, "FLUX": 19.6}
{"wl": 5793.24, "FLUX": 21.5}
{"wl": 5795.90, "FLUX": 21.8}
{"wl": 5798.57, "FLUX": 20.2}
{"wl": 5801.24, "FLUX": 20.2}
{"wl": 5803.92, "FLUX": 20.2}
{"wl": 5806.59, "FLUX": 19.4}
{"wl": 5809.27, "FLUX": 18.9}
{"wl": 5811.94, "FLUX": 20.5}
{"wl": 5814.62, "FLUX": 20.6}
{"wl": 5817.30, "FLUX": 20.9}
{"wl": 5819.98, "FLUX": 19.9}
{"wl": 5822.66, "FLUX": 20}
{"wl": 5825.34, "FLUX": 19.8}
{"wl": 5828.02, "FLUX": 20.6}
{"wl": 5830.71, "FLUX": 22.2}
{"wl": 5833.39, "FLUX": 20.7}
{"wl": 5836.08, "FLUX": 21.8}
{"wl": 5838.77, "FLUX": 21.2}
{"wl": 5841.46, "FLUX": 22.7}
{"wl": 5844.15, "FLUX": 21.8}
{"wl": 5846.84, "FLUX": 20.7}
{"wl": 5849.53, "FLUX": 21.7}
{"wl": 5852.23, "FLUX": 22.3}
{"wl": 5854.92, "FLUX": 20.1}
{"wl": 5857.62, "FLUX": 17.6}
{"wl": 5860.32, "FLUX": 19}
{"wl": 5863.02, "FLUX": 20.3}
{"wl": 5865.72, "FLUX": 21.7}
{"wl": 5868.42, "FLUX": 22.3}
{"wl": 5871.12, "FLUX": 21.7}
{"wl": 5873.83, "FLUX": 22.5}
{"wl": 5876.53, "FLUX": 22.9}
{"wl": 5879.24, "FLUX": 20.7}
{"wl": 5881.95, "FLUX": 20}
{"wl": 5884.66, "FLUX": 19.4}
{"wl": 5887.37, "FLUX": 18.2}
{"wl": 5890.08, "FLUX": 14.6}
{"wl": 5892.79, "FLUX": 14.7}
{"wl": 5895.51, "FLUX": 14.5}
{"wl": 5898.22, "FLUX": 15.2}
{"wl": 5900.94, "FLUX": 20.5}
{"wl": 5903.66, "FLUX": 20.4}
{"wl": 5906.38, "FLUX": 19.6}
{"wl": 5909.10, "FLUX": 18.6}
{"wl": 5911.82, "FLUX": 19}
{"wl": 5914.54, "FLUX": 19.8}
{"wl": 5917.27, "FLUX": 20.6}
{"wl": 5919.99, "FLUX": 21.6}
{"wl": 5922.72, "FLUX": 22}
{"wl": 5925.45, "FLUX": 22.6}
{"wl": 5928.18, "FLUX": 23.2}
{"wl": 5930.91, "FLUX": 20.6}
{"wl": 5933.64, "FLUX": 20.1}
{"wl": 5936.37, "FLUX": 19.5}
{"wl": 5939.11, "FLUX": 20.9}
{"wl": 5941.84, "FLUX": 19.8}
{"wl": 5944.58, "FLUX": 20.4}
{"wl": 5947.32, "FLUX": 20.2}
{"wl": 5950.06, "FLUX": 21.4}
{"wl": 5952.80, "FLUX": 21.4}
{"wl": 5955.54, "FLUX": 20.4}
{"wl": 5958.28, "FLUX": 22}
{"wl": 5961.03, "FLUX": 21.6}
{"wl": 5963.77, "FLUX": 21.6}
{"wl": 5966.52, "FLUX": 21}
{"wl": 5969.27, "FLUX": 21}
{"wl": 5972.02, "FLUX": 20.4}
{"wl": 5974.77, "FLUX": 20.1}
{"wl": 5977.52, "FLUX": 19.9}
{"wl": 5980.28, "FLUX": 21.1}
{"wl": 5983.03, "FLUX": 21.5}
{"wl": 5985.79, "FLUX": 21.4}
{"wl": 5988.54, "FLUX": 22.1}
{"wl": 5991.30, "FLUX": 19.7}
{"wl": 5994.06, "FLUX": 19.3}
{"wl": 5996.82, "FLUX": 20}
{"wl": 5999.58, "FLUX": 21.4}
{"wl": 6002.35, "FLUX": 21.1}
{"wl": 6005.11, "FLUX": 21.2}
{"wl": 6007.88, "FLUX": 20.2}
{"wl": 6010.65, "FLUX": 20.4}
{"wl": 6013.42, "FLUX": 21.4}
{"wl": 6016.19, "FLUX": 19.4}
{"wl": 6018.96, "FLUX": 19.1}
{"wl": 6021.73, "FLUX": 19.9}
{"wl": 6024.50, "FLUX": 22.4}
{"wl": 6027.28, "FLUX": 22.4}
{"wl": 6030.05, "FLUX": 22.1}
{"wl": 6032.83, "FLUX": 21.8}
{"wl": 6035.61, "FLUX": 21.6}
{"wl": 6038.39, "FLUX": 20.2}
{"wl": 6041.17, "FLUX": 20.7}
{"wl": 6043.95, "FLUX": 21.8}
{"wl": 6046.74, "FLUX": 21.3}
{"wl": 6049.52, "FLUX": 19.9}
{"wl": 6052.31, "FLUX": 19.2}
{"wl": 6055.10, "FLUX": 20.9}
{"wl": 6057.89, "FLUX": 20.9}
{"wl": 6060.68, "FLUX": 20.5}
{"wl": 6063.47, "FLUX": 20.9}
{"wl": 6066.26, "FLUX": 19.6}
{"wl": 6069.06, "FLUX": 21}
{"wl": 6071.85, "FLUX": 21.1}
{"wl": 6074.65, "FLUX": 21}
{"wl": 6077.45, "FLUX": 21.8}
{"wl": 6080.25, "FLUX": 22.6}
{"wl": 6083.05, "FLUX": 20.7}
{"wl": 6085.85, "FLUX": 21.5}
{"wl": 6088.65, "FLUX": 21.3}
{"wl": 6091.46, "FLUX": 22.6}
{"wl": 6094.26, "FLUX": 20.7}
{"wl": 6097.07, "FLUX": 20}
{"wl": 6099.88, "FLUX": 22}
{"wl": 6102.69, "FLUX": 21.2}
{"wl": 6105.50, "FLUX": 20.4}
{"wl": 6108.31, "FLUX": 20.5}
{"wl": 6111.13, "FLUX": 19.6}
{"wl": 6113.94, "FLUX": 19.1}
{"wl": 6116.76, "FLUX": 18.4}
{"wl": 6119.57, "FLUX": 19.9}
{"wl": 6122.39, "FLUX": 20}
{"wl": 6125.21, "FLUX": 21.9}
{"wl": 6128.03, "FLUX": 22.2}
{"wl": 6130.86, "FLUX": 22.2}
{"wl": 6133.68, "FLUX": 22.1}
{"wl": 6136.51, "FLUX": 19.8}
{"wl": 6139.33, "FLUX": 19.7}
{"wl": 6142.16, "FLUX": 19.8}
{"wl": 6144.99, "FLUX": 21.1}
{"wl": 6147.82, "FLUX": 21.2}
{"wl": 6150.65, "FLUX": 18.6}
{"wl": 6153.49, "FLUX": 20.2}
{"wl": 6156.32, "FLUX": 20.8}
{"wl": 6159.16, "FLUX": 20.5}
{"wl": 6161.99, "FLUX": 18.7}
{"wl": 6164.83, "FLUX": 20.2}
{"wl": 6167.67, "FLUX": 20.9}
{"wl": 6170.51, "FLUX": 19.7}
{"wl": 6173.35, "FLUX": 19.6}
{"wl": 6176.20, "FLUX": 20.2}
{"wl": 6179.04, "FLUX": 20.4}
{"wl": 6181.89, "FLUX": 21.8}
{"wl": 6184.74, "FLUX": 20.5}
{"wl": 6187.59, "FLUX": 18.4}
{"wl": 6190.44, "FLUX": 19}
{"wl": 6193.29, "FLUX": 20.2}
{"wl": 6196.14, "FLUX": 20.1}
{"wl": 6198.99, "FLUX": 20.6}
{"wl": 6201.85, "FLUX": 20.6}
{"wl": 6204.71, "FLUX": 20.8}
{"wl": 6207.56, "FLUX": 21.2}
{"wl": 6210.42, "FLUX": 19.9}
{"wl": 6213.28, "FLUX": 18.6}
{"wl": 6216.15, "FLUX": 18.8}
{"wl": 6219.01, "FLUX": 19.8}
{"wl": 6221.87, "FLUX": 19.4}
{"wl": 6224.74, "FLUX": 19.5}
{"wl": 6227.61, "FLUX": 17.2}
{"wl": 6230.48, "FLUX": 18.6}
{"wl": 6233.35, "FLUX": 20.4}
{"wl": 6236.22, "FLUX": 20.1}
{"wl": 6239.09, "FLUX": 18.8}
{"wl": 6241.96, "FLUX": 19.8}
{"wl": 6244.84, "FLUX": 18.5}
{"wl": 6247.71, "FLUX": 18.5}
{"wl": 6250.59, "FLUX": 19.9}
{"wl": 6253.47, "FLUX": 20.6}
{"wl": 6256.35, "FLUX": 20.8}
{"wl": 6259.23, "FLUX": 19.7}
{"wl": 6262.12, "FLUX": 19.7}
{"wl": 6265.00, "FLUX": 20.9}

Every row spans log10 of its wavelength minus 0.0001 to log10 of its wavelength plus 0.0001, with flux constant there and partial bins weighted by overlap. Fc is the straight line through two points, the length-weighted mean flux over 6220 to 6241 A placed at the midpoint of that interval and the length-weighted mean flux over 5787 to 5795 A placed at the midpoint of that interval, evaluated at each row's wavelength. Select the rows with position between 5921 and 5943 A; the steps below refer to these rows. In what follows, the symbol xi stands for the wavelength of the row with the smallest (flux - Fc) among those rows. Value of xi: 5936.37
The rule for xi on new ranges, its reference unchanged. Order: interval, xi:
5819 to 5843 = 5825.34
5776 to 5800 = 5779.91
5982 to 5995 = 5994.06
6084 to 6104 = 6097.07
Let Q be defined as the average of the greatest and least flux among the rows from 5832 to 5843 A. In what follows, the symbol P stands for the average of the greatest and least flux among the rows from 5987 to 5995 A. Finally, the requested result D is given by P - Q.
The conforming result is -1.00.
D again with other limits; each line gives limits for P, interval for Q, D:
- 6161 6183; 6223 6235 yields 1.45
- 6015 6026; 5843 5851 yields -0.50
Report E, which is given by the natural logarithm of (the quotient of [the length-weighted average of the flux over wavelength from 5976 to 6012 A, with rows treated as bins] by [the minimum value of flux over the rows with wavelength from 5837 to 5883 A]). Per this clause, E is 0.16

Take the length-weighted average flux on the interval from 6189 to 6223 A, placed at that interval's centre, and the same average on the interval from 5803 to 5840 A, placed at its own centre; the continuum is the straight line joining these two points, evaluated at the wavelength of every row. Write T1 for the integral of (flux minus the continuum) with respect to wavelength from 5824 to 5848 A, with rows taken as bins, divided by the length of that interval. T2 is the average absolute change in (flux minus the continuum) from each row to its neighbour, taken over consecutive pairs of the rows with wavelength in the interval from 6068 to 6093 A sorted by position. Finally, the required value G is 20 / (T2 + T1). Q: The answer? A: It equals 12.7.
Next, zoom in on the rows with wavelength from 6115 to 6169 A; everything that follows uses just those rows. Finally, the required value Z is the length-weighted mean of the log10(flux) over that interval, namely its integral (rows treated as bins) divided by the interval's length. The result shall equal 1.31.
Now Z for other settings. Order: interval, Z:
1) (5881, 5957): 1.29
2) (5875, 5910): 1.26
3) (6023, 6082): 1.32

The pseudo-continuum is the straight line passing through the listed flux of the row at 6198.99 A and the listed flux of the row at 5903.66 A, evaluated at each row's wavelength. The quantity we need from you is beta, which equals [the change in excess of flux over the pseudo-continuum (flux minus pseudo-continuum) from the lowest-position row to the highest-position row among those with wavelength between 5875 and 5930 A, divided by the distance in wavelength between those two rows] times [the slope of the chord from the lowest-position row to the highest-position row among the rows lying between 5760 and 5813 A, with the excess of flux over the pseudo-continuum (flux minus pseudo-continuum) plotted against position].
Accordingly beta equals 0.0002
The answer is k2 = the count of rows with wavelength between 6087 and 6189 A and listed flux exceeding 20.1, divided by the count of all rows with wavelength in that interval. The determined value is 0.61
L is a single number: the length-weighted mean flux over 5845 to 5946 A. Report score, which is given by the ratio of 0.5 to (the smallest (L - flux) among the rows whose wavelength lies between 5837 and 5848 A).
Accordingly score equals -0.18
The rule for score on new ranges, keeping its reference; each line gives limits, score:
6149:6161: -0.62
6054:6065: -0.55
